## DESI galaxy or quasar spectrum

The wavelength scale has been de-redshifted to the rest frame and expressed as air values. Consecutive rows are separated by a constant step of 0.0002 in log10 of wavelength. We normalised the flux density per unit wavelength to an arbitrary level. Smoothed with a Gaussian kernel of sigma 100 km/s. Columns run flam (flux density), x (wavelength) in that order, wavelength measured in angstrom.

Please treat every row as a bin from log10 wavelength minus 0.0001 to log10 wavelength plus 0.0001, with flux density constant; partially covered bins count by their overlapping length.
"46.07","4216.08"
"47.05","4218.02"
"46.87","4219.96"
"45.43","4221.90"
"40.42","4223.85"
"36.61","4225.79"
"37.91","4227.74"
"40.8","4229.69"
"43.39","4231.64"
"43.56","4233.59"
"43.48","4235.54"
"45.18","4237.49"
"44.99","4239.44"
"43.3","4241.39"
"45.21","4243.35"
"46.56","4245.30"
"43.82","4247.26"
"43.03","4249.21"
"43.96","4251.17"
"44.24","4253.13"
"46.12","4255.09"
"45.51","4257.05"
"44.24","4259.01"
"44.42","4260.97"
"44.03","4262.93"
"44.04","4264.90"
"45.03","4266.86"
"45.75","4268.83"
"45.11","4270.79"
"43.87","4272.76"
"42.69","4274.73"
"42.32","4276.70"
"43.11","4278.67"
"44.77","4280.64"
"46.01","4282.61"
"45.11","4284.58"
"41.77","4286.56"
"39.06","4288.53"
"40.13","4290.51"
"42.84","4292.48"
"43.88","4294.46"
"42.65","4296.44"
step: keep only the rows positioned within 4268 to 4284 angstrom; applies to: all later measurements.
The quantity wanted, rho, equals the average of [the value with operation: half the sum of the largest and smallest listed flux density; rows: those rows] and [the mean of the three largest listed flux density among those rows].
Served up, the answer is 44.9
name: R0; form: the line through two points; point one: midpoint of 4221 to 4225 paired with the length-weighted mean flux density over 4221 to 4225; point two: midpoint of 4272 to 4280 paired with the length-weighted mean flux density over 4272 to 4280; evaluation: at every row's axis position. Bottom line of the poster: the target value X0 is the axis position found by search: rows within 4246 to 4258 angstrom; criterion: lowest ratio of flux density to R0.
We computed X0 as 4249.21 angstrom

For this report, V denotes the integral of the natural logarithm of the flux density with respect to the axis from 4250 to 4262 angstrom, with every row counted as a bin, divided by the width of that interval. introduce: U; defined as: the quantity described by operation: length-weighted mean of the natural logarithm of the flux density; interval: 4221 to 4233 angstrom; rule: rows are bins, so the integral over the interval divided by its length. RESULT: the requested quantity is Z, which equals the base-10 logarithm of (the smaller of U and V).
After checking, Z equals 0.569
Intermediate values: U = 3.70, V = 3.80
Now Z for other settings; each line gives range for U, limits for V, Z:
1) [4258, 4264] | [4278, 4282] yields 0.579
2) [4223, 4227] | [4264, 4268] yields 0.562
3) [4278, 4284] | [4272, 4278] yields 0.575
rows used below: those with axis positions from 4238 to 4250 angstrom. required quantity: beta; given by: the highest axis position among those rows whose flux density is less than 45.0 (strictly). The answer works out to 4249.21 angstrom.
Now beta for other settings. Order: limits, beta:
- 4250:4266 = 4264.90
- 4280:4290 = 4288.53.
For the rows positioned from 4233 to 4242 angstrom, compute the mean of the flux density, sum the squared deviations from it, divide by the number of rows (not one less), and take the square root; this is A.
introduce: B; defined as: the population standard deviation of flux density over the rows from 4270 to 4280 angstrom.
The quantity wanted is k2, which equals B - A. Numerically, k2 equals 0.18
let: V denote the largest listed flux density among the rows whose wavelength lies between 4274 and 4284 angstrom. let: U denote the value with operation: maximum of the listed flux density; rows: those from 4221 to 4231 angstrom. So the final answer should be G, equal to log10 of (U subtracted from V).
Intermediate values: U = 45.43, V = 46.01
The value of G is -0.2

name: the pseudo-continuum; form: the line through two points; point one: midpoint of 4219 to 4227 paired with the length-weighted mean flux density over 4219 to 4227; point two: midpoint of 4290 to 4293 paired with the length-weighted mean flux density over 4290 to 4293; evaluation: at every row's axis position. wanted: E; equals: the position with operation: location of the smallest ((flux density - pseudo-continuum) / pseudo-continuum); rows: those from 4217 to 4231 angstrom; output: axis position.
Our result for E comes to 4225.79 angstrom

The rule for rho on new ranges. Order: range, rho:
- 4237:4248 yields 45.3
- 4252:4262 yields 45.3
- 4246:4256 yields 44.7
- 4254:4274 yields 45.4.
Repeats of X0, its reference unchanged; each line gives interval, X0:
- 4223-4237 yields 4225.79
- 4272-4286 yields 4276.70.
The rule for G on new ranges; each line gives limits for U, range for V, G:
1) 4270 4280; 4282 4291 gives 0.0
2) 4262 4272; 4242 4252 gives -0.1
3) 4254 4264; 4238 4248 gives -0.4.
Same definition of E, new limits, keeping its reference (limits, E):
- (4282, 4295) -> 4288.53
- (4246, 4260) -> 4249.21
